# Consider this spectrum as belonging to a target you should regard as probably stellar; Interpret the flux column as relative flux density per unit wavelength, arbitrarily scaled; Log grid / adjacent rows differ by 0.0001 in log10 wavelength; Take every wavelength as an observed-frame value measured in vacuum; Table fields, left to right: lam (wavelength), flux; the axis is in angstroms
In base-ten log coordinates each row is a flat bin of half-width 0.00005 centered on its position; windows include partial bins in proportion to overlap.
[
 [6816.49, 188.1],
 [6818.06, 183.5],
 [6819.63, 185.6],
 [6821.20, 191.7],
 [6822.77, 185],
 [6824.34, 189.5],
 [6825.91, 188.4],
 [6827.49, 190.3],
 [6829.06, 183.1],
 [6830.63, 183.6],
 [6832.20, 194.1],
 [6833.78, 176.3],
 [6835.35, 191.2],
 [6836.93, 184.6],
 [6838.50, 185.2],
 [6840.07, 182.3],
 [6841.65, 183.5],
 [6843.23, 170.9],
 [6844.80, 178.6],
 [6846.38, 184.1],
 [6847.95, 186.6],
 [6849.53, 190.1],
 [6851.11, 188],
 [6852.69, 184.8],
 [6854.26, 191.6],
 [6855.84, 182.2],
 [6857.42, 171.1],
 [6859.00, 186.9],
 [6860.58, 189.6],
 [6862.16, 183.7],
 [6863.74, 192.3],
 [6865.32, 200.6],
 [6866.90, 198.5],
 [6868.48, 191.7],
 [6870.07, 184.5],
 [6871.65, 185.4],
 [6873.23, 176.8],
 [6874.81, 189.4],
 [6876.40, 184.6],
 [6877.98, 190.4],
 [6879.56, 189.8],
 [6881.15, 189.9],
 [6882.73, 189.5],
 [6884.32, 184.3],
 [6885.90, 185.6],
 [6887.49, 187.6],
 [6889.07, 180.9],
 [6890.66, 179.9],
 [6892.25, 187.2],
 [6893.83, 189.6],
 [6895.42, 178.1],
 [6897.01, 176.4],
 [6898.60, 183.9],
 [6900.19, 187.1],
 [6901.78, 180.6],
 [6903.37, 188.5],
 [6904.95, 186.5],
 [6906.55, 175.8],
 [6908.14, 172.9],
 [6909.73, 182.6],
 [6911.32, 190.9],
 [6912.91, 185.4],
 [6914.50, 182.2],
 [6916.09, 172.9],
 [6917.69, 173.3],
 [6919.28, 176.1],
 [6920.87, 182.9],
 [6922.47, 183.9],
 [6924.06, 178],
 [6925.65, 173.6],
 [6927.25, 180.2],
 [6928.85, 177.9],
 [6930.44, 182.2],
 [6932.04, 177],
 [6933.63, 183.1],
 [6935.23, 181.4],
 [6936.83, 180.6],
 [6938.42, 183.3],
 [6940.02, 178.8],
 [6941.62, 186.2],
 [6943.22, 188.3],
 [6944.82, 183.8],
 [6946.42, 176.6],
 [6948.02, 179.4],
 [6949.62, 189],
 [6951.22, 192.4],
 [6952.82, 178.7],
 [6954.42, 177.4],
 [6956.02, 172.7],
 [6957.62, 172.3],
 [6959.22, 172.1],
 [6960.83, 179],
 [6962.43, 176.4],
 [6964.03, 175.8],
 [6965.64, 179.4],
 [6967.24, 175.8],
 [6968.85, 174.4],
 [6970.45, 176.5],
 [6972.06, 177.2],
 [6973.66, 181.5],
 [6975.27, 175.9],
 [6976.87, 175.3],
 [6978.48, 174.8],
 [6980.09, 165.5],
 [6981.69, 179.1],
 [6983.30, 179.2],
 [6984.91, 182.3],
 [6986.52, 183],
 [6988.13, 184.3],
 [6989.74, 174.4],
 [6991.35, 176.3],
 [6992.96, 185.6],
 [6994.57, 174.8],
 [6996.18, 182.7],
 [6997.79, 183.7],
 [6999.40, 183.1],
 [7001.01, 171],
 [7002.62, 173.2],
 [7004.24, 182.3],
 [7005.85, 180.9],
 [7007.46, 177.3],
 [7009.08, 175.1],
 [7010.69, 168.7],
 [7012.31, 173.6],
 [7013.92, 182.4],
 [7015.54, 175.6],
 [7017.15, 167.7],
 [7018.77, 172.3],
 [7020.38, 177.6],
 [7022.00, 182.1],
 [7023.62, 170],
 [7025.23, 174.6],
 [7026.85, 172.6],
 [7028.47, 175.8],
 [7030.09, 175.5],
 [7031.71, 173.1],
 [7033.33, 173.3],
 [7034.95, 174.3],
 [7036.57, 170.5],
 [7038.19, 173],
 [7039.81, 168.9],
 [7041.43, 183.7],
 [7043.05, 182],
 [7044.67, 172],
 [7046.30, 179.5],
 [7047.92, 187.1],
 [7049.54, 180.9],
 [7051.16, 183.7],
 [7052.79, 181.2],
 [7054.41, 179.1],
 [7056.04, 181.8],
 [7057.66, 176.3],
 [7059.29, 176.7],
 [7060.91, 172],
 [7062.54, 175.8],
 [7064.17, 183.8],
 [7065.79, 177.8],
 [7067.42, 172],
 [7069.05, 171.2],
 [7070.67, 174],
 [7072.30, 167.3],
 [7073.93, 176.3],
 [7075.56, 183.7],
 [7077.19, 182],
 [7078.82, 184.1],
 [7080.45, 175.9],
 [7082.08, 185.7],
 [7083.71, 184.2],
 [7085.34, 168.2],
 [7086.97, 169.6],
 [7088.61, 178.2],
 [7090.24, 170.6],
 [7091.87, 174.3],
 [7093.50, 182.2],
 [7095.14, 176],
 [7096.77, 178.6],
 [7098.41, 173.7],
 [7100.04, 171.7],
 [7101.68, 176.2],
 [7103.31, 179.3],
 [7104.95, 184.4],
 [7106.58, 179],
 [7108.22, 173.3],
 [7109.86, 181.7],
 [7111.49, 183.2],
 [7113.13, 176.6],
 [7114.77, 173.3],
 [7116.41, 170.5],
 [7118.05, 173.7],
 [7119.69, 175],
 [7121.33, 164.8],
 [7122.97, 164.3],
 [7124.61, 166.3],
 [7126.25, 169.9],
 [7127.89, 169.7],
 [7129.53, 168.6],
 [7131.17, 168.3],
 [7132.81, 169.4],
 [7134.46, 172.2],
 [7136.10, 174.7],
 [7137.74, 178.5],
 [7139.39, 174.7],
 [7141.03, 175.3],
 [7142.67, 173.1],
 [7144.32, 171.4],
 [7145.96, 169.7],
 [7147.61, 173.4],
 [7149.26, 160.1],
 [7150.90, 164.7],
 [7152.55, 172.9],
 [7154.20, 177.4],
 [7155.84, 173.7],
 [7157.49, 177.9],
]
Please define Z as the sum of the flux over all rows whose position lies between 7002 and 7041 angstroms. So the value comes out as 4190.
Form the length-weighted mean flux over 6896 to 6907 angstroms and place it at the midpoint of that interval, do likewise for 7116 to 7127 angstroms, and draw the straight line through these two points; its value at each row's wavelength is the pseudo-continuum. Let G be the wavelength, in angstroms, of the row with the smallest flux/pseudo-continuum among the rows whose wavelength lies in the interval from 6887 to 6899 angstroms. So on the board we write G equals 6897.01 angstroms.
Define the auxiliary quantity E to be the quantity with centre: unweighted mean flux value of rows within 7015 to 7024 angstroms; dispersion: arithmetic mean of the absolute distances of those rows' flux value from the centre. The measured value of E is 4.2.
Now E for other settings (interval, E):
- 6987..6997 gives 4.5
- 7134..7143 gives 1.4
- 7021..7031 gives 2.7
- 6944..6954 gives 5.1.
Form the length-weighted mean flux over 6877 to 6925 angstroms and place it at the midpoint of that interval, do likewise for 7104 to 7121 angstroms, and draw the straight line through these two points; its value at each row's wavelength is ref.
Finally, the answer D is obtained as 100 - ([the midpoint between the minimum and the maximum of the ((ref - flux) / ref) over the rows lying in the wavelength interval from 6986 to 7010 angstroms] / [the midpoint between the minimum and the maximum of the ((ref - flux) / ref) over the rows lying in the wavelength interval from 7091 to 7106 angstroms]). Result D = 102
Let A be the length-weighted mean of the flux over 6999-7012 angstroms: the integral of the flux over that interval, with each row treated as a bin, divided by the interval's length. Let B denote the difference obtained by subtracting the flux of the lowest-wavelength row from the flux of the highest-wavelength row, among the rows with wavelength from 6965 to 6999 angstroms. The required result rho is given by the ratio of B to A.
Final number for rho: 0.02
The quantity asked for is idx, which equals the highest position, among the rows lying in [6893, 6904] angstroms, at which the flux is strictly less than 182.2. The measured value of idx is 6901.78 angstroms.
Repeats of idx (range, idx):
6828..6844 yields 6843.23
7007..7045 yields 7044.67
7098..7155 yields 7154.20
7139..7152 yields 7150.90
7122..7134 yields 7132.81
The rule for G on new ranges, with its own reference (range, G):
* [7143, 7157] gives 7149.26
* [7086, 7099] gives 7086.97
